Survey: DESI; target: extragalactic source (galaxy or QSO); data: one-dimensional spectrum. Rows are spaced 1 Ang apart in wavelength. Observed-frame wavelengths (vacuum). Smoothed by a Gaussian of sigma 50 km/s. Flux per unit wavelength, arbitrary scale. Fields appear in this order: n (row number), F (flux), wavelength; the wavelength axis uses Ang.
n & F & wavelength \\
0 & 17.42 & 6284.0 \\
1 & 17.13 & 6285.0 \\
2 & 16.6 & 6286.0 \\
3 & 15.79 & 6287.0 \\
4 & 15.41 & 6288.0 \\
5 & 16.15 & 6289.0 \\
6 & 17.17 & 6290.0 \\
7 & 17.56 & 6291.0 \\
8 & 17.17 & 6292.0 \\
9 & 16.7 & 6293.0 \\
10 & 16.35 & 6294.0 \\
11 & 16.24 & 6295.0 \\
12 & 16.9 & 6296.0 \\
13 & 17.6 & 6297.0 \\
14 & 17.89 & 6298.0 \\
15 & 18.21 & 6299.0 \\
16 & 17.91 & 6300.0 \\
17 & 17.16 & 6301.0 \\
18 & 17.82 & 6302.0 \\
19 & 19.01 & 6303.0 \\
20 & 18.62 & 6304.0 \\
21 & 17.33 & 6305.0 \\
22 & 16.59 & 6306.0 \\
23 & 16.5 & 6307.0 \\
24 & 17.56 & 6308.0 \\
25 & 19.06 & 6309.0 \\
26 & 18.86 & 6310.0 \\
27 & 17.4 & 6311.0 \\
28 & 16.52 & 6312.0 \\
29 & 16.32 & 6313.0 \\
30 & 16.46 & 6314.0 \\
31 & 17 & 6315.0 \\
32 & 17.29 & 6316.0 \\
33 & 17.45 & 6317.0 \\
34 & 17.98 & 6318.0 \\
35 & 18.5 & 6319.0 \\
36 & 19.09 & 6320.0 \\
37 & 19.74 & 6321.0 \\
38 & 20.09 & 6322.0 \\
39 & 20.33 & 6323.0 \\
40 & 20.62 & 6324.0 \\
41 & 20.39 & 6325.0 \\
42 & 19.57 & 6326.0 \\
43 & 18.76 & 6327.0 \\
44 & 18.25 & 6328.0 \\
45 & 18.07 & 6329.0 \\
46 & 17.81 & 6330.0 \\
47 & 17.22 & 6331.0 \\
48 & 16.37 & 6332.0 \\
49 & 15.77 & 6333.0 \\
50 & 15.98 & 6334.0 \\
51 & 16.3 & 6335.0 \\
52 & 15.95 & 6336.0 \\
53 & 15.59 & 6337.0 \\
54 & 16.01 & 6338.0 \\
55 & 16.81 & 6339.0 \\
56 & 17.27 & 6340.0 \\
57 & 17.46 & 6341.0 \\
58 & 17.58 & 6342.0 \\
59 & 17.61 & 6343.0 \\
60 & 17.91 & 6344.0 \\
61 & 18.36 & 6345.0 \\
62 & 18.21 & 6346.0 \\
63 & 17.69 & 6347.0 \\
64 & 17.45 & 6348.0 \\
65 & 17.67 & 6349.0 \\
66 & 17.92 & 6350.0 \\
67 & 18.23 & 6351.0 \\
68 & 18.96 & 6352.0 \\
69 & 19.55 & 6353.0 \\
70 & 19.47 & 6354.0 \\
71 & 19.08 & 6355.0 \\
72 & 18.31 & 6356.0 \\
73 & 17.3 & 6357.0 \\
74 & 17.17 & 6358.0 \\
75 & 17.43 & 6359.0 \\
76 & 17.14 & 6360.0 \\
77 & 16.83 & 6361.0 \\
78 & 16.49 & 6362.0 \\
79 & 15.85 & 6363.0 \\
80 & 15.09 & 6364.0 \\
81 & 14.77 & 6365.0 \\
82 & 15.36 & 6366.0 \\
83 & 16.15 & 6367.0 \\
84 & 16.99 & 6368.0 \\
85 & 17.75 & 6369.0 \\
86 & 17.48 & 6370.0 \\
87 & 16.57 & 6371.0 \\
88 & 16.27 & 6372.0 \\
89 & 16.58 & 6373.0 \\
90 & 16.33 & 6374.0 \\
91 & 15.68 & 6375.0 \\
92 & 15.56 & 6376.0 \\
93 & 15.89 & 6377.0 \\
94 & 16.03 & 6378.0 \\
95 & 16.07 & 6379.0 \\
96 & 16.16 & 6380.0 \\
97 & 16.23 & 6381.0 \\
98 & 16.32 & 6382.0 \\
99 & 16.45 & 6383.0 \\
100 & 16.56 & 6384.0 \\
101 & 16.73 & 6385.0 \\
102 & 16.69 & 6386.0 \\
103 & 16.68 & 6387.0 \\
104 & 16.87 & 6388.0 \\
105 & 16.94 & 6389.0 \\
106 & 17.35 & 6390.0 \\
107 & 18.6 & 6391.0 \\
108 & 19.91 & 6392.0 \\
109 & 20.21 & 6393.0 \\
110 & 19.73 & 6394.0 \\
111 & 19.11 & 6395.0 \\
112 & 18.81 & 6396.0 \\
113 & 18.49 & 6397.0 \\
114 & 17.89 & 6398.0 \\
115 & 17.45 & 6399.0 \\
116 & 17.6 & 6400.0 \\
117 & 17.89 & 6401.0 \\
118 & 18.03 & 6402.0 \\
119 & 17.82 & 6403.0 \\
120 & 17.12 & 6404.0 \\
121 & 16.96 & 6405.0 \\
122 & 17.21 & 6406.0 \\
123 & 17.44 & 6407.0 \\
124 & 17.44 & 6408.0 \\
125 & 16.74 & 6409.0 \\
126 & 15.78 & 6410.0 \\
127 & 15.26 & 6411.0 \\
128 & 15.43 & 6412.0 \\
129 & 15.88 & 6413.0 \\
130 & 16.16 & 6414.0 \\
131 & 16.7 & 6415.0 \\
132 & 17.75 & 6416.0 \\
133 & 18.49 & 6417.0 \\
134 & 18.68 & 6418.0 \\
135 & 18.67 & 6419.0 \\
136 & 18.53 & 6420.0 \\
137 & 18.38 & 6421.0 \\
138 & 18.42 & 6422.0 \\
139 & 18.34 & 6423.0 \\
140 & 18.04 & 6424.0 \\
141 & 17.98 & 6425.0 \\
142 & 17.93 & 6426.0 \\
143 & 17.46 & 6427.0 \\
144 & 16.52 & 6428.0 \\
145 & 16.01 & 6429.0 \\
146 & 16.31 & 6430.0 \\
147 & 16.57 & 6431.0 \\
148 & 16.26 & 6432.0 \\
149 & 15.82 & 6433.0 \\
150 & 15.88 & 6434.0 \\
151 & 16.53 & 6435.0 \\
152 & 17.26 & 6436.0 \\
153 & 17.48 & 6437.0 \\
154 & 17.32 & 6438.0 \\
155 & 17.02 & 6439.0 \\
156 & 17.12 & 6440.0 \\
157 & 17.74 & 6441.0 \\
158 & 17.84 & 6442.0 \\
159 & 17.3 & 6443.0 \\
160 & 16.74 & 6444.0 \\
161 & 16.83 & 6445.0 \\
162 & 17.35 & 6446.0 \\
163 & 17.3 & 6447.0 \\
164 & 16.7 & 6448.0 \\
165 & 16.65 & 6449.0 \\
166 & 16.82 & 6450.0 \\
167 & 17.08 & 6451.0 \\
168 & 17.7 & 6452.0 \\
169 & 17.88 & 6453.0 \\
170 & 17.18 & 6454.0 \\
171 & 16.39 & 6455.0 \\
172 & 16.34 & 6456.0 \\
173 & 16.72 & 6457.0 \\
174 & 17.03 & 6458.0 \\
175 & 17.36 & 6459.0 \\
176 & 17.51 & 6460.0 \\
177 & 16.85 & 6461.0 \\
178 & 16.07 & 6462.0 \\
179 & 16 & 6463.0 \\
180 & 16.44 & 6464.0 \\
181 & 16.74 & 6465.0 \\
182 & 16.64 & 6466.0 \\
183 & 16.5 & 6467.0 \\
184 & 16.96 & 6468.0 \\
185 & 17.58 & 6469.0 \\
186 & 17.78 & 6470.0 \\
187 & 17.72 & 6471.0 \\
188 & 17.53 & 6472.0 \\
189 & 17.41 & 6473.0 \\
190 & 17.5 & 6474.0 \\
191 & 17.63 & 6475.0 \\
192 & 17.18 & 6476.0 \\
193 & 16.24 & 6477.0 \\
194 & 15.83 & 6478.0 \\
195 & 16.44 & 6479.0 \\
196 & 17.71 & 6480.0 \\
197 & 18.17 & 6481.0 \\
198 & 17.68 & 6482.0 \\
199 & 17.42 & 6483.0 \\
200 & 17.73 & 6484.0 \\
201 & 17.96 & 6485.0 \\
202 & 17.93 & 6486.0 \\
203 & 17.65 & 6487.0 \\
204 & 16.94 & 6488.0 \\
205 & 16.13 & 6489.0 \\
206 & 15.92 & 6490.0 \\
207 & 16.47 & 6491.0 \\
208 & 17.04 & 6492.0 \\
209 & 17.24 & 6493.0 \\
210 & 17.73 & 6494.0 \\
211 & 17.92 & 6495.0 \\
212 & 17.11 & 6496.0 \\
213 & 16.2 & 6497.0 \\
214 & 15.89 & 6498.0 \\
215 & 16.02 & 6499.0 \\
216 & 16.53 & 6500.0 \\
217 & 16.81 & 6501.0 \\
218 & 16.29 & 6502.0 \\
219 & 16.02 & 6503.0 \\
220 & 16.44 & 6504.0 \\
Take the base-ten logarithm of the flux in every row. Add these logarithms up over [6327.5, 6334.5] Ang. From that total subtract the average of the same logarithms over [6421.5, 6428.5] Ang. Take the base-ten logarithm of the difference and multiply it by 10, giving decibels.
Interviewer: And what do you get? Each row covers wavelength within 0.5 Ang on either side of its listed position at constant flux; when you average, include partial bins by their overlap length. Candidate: 8.67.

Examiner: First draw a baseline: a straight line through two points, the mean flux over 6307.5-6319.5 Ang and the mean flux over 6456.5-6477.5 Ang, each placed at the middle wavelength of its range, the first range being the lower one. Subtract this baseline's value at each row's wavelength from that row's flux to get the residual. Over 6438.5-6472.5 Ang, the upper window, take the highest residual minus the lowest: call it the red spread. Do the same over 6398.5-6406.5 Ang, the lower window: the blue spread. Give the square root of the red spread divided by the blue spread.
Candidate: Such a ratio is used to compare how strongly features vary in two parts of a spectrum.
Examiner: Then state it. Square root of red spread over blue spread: 1.3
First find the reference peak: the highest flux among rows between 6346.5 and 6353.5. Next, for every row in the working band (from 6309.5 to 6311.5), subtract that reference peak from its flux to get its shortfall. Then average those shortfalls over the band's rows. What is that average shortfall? -1.4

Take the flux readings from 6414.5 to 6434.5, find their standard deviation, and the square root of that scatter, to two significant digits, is 1.0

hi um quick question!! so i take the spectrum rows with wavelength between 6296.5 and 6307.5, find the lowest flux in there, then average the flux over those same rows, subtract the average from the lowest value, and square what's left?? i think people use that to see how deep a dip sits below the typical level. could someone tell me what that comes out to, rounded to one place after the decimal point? 1.4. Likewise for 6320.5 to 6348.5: 5.0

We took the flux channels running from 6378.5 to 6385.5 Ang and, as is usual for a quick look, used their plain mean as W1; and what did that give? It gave 16.4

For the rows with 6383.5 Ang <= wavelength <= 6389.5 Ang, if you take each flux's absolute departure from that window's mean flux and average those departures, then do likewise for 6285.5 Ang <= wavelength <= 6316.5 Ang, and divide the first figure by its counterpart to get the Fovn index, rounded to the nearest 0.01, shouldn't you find 0.15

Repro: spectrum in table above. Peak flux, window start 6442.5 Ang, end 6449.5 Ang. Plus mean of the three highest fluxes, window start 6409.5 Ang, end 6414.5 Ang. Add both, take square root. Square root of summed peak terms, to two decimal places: 5.77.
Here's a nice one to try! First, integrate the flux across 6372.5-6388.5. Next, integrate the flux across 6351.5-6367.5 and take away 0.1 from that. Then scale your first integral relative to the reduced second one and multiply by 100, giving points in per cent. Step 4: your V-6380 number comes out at 95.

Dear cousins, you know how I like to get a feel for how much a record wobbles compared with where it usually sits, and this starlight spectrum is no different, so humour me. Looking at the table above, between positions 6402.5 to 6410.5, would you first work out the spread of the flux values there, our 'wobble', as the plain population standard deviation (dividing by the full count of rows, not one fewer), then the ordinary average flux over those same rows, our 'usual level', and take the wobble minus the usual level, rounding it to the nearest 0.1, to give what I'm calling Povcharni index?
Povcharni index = -16.5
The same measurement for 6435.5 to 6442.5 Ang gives -17.1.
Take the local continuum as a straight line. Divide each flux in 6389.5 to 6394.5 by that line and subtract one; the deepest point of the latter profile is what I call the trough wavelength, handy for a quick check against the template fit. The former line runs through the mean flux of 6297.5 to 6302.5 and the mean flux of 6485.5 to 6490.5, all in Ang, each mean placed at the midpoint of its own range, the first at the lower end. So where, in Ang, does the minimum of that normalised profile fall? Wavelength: 6390.0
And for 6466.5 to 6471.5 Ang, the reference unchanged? 6467.0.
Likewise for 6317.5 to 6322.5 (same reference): 6318.0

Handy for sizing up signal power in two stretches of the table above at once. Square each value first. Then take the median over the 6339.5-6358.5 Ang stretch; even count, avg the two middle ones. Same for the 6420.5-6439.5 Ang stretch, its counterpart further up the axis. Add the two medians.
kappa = 619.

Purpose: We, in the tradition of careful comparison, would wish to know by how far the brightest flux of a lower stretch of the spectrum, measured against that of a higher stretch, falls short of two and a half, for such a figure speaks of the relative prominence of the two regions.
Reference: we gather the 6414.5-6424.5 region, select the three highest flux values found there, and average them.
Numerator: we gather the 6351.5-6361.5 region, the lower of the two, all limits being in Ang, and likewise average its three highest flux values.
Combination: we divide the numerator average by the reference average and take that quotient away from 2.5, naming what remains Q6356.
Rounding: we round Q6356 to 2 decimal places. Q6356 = 1.46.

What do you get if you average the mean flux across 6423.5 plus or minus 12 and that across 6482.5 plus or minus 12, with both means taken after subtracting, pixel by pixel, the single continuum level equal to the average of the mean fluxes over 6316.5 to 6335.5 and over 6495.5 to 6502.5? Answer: -0.2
